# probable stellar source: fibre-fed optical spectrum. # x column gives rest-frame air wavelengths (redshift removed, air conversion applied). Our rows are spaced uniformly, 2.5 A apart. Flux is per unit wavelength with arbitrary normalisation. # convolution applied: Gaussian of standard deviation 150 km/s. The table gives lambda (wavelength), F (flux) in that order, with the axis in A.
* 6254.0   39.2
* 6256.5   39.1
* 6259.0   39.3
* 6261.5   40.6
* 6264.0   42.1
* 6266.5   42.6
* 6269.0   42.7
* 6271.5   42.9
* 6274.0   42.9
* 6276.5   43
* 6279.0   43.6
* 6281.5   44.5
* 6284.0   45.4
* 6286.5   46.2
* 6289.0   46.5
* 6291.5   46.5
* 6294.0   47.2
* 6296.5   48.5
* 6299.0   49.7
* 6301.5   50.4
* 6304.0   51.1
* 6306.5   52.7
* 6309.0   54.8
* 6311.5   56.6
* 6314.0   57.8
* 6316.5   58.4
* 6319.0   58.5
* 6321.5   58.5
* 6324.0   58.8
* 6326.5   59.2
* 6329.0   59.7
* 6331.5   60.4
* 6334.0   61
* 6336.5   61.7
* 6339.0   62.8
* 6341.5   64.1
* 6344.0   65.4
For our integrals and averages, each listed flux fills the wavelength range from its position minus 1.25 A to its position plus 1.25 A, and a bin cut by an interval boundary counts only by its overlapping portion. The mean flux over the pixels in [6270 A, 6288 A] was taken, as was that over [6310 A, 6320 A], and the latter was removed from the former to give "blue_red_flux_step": -14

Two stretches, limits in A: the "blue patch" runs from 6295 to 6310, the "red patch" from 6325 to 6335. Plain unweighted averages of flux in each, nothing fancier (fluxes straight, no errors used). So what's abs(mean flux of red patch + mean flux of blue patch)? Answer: 111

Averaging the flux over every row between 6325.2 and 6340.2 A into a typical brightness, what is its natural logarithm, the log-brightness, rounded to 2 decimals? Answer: 4.11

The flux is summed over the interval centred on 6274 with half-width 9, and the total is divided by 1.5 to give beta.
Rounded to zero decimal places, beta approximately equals 201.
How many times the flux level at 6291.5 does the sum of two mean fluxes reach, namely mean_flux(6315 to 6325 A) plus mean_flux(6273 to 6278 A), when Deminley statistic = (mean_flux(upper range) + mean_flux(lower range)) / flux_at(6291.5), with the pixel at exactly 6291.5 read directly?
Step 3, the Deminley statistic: 2.18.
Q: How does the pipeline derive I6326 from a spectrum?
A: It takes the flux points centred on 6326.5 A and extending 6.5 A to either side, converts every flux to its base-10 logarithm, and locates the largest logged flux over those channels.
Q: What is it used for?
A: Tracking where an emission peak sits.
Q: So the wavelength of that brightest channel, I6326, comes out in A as 6331.5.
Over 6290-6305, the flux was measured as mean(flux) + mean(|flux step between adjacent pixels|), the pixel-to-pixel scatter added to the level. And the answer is 50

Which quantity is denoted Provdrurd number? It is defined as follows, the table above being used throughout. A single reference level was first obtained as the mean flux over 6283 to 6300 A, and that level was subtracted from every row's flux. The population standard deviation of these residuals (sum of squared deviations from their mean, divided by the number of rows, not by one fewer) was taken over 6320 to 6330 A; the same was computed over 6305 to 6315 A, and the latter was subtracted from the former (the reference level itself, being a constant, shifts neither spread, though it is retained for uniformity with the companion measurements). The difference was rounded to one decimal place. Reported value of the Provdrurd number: -1.5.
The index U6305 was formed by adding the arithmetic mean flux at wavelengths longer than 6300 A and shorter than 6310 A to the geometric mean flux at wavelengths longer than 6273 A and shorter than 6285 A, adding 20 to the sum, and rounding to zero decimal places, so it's 116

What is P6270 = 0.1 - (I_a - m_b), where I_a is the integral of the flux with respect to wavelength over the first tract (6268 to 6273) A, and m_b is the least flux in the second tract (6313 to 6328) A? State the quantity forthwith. -156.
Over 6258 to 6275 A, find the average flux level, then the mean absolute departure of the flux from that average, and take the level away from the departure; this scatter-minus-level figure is -40.8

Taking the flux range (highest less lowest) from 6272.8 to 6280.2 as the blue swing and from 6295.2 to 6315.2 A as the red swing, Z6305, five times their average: 25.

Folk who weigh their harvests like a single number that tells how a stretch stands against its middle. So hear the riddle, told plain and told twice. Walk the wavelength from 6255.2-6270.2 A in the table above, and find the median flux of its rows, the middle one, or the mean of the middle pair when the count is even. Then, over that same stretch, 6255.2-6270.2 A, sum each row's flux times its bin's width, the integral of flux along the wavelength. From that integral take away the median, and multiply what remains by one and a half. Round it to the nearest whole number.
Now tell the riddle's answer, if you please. 862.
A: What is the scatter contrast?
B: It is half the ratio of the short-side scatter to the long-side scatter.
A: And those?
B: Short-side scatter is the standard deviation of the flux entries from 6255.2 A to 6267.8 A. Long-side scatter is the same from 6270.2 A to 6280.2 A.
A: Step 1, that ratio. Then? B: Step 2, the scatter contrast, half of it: 2.4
